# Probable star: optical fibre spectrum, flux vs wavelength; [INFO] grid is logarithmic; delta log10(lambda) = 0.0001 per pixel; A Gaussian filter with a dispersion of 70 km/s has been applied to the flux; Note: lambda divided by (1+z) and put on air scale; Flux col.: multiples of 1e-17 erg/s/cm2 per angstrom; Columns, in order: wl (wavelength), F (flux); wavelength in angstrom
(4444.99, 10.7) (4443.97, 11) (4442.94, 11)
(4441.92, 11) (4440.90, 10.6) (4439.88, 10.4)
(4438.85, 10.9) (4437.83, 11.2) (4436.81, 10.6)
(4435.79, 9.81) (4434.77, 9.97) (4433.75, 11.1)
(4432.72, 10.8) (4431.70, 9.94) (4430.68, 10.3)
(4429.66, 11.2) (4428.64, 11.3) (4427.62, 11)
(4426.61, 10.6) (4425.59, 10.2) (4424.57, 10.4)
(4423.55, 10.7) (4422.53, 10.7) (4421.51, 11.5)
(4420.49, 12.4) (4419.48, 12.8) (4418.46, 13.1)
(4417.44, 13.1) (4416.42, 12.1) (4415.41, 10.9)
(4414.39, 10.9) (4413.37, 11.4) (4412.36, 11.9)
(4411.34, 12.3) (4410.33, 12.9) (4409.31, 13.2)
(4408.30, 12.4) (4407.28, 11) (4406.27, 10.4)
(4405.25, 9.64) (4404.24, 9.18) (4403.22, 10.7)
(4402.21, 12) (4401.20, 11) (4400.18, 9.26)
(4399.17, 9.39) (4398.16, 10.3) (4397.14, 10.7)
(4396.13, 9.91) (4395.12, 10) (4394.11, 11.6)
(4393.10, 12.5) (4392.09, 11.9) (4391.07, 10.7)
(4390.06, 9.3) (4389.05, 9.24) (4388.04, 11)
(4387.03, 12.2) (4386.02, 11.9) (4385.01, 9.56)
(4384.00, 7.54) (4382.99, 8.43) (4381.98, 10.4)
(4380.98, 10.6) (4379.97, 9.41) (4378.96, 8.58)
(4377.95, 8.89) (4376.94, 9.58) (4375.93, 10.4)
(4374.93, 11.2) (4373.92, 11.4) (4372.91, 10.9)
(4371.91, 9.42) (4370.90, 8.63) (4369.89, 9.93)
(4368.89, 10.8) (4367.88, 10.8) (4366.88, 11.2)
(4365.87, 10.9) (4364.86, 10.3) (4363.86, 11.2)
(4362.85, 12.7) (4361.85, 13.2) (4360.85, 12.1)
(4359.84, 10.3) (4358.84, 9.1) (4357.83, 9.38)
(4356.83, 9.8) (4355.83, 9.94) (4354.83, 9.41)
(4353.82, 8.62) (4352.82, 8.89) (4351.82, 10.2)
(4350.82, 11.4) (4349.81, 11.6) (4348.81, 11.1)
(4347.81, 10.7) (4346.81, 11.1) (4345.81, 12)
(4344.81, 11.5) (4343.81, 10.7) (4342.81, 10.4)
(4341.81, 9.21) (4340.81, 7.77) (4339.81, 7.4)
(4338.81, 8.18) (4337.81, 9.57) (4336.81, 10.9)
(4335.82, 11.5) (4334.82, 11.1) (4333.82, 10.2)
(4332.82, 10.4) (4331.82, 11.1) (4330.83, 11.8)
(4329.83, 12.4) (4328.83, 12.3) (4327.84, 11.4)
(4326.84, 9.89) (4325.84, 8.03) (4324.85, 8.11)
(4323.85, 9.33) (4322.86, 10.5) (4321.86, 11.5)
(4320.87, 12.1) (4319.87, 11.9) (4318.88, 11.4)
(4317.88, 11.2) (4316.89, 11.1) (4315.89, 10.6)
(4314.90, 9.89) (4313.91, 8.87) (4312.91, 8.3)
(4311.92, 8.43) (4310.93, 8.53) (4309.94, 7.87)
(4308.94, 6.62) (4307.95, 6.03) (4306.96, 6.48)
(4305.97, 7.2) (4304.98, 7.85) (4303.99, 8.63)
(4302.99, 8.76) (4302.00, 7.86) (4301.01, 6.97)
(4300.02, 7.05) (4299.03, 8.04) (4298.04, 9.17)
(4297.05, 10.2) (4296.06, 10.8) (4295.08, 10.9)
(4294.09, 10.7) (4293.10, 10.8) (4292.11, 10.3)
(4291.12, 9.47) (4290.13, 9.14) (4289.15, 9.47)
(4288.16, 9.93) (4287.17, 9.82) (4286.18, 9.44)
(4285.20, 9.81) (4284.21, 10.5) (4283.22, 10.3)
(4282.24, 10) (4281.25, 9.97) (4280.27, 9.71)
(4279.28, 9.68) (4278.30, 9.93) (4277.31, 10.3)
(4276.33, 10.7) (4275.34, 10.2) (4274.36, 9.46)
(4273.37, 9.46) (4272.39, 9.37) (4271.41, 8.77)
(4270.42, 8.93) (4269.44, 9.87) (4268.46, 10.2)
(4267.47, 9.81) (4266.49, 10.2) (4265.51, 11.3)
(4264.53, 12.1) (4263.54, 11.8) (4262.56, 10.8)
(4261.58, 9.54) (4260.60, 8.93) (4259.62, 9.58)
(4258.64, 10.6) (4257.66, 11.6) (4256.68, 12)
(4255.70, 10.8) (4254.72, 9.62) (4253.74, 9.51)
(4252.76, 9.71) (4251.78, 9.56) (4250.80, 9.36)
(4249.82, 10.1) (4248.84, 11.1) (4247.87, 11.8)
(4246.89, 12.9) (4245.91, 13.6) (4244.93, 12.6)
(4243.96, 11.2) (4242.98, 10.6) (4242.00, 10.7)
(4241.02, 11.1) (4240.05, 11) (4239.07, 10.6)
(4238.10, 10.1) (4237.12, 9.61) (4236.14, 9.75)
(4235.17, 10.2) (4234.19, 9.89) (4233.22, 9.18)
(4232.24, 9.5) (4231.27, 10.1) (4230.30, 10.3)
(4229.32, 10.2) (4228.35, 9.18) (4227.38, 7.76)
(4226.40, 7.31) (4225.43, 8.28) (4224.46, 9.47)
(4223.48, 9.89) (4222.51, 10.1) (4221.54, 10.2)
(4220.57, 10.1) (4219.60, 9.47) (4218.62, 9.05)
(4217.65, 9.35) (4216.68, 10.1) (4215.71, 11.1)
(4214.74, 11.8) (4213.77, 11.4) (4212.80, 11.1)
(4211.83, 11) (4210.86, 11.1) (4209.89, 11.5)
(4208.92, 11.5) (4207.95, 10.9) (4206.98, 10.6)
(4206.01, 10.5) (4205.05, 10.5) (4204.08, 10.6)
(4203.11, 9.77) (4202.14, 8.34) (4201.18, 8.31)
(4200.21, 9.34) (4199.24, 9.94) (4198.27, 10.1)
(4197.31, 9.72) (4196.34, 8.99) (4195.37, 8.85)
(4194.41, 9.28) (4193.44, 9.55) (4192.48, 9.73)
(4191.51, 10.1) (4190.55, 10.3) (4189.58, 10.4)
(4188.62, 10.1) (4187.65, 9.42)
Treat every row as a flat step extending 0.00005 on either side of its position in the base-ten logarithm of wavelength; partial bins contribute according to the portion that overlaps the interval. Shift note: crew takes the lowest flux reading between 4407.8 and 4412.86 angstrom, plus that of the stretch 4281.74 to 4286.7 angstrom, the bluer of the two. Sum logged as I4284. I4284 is 21.3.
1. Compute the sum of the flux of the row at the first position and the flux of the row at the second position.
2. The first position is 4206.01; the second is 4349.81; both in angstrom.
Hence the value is 22.1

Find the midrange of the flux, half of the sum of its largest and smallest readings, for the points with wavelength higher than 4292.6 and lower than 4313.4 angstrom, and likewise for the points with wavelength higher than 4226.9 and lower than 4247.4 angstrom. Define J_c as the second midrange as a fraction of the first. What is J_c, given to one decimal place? 1.3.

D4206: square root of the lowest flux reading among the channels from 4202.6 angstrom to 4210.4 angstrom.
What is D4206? 3.1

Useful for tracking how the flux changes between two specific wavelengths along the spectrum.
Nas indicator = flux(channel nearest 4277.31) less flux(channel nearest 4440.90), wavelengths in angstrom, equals -0.30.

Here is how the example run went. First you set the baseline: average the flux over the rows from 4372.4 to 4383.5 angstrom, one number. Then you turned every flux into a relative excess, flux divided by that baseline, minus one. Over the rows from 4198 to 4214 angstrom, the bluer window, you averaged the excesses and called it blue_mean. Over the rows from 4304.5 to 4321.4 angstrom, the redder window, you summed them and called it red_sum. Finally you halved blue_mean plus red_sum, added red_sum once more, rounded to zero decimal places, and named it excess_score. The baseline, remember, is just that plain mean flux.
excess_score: -2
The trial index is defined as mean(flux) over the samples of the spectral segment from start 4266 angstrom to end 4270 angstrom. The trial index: 10.0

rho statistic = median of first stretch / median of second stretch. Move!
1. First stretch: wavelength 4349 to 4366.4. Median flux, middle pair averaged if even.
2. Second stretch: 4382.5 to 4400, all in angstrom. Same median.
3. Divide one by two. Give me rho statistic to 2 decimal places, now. 1.00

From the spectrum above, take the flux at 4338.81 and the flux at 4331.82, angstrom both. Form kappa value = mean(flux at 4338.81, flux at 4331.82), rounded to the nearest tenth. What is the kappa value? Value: 9.6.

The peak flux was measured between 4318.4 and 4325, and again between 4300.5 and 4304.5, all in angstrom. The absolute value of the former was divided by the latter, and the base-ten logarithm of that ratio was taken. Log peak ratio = 0.14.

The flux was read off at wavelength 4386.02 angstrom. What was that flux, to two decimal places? 11.90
